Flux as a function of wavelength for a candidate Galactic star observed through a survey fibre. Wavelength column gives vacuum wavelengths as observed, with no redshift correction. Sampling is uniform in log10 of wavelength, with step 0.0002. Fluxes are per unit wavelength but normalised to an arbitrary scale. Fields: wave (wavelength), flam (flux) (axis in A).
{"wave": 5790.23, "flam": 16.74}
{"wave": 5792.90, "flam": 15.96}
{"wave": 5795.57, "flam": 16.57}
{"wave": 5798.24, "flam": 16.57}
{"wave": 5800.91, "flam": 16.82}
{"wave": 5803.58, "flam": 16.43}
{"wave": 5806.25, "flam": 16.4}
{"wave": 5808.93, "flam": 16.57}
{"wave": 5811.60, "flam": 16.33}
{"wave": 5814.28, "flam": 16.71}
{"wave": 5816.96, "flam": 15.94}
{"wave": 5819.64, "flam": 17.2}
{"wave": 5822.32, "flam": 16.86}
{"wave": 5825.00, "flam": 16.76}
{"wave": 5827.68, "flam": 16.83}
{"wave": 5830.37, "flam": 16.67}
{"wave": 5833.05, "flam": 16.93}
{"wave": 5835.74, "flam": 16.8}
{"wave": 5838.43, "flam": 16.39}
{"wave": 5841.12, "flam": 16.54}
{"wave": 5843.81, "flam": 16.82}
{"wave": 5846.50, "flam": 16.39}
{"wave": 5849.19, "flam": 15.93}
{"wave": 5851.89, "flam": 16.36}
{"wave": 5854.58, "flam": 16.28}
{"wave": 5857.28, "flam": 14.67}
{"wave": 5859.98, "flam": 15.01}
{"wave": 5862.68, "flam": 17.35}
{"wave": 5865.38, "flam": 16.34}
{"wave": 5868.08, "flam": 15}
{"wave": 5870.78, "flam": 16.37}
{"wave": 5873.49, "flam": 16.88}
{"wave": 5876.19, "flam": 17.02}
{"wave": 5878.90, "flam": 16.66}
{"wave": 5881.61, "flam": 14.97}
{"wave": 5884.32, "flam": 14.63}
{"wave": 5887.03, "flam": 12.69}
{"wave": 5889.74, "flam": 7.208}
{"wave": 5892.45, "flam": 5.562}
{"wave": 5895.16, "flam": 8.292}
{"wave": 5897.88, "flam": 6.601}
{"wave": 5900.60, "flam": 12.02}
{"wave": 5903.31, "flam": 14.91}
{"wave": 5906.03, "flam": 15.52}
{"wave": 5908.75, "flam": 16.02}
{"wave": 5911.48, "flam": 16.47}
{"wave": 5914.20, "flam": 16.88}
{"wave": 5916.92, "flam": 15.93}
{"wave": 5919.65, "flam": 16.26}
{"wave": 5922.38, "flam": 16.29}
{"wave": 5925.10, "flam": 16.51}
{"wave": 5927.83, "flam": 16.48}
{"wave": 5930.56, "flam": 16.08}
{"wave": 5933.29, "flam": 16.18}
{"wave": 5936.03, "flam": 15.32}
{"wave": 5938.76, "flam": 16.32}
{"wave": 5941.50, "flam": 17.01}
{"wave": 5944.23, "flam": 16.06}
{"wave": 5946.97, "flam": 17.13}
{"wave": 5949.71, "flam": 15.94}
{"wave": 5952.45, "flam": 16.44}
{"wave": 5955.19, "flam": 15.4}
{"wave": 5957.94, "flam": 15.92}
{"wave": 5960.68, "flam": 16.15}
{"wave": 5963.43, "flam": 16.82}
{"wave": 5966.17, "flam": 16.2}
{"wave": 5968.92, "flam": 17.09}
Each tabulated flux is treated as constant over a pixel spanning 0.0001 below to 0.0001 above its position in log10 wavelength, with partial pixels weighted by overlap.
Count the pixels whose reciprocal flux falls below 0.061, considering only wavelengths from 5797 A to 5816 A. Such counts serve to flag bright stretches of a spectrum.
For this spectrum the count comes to 6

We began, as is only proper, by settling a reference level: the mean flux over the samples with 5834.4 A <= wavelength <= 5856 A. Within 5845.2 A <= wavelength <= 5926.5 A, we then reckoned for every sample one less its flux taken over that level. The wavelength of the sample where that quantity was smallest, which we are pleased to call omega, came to 5862.68 A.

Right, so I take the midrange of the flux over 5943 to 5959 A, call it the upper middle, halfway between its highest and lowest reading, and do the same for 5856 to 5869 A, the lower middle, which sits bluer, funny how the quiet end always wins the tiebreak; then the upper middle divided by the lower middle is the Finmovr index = 1.02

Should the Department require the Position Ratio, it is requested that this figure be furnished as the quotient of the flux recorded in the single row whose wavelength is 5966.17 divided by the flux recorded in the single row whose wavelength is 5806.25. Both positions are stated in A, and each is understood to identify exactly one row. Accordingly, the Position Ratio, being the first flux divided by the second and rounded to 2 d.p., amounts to 0.99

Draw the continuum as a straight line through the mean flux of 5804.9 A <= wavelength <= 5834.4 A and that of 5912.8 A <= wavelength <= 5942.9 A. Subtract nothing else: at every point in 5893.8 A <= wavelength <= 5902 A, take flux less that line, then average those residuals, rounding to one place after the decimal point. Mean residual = -7.4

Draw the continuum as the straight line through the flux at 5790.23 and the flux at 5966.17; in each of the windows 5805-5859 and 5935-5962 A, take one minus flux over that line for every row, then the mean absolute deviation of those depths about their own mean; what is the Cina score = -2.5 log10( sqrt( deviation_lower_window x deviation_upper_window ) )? 4.07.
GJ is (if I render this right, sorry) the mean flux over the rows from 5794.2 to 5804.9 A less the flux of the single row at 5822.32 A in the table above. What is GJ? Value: -0.26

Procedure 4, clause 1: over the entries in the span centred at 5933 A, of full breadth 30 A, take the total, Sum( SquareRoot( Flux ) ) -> 44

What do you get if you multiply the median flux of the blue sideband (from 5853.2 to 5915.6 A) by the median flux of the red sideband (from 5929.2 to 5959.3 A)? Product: 241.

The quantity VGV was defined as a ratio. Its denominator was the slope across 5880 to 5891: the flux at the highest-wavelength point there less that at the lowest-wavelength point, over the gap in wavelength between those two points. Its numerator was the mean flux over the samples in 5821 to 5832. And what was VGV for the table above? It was -18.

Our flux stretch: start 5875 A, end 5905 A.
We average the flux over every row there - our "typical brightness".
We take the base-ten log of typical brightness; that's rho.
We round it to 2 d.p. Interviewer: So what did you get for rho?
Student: 1.07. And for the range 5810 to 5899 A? 1.18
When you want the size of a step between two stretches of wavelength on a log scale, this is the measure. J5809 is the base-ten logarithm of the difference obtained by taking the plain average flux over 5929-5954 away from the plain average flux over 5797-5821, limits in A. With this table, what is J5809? -0.6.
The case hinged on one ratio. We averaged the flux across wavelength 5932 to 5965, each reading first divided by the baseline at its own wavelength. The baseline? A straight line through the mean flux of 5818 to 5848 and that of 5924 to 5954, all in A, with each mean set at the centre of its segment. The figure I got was 0.997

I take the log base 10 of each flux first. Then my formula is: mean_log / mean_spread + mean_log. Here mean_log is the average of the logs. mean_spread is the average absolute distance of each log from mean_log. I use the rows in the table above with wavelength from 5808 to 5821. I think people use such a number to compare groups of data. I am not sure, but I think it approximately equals 141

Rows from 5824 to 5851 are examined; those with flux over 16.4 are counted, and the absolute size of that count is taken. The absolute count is 7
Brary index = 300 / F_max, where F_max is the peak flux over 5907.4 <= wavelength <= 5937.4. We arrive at 17.8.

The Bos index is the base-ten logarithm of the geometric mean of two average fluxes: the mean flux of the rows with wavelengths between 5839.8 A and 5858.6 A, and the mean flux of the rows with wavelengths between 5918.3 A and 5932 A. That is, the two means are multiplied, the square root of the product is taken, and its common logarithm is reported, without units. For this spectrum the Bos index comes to 1.21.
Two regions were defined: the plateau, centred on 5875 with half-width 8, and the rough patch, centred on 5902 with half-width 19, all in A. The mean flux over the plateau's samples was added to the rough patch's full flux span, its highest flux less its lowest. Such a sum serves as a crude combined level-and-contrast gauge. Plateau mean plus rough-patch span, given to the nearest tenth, 27.5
